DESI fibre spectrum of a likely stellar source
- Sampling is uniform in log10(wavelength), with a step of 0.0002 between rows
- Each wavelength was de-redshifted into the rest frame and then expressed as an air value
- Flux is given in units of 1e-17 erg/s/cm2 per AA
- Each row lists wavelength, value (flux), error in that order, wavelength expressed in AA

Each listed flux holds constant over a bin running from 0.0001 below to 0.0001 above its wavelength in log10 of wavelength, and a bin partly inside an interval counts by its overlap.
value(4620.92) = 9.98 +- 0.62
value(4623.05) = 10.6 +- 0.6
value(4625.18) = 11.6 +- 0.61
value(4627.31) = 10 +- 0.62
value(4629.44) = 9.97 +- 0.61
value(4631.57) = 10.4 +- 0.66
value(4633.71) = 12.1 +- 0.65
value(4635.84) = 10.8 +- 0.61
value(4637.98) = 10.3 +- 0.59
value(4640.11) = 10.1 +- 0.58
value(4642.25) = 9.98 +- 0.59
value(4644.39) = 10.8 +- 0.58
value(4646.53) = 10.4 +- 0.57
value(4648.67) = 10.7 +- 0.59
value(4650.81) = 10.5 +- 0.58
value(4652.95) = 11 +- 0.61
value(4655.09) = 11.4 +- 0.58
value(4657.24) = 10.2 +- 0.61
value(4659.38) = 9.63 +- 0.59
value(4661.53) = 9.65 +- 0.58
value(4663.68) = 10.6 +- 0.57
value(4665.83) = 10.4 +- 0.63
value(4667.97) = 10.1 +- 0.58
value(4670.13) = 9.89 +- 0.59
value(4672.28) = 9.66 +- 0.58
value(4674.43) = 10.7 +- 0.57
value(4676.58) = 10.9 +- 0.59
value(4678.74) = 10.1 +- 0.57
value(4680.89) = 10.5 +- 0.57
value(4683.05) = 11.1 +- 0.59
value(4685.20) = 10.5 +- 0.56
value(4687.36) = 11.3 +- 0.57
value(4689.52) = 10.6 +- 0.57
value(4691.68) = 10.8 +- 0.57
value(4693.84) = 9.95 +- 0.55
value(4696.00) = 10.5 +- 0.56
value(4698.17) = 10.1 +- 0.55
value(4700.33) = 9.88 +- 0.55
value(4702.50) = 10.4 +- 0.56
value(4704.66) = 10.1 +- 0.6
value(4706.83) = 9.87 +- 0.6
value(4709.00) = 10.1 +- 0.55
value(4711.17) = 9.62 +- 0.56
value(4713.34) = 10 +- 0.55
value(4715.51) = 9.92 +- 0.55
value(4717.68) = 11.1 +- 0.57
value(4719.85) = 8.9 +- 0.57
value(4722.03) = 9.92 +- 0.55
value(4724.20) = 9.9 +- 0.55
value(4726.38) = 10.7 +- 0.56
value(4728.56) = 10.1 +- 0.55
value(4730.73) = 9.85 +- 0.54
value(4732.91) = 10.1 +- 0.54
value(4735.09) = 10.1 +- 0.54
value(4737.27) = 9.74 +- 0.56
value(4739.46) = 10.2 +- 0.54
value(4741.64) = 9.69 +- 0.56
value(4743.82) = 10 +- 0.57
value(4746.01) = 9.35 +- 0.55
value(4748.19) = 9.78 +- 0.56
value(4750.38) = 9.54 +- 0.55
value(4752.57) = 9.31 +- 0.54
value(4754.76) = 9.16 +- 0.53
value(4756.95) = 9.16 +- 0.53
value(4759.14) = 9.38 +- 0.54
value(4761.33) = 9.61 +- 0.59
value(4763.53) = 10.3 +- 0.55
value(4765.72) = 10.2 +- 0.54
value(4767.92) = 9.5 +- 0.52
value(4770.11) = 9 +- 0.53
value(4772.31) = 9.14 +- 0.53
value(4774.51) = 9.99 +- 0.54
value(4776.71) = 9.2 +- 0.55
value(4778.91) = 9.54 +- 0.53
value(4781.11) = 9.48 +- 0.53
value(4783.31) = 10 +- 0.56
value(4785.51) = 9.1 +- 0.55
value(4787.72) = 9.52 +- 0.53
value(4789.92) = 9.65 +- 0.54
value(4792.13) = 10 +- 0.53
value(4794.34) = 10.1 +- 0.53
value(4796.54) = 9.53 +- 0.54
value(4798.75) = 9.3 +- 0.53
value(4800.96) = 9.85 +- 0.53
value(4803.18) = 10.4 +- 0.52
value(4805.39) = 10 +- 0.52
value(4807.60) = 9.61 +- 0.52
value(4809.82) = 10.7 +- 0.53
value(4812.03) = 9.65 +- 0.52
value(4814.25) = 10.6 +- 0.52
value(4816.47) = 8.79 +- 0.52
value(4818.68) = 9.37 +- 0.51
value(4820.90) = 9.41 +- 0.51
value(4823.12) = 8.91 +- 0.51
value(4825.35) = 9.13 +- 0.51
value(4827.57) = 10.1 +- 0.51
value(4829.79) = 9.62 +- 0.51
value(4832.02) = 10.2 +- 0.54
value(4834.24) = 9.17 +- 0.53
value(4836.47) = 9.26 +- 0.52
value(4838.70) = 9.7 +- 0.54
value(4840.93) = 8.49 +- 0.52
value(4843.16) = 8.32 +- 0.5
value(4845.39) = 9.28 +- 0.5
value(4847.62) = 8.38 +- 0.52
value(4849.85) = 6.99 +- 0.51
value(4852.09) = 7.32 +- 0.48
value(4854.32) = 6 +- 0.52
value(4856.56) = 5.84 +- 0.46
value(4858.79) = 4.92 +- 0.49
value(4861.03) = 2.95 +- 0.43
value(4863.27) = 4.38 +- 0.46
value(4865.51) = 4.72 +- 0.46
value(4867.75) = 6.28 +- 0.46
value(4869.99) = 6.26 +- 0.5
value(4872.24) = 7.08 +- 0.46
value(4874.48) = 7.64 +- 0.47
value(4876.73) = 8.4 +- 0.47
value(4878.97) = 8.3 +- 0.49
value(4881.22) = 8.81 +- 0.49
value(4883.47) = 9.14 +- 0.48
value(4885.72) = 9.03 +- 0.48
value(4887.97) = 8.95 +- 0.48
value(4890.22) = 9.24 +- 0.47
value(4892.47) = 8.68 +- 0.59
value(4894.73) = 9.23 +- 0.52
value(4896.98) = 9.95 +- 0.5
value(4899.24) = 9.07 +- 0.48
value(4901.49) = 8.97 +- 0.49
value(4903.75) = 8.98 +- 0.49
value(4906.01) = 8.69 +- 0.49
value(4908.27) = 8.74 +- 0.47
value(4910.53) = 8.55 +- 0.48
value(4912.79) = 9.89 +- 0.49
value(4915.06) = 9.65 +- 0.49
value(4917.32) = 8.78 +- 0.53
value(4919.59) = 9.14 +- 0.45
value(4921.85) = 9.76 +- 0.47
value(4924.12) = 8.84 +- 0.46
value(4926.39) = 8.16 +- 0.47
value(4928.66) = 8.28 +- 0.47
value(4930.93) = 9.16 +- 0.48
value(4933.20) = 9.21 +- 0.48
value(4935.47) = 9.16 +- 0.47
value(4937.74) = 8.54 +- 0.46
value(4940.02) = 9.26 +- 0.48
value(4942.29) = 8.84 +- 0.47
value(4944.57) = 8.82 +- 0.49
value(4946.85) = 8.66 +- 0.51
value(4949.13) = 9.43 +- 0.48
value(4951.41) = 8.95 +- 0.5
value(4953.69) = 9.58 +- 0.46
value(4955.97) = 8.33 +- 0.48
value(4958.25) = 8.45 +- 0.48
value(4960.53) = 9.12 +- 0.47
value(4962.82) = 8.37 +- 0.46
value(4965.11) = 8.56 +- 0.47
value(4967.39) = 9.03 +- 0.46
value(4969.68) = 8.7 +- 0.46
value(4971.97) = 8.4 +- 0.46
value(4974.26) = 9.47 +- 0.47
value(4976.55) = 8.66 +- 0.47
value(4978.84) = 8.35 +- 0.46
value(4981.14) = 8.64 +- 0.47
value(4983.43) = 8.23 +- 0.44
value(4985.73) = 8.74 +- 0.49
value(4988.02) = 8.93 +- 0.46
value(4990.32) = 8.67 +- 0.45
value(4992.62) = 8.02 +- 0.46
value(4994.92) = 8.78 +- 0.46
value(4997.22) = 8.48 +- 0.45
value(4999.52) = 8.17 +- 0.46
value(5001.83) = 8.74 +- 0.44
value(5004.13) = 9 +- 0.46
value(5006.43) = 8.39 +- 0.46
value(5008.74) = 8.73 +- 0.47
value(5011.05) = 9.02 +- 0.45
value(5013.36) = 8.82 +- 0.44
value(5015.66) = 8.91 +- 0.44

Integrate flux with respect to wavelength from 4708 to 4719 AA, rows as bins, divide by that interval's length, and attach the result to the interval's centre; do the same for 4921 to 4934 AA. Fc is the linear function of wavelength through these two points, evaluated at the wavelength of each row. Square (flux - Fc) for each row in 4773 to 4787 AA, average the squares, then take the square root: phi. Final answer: 0.39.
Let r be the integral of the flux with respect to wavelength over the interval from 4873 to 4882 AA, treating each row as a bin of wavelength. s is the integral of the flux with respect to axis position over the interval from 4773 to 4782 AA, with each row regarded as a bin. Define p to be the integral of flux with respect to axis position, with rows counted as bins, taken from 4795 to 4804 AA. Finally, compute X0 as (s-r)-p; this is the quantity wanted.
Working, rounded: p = 87.9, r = 74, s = 86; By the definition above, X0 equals -76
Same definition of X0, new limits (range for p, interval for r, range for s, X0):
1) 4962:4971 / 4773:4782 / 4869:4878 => -97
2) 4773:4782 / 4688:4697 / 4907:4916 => -98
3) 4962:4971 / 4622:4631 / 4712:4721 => -83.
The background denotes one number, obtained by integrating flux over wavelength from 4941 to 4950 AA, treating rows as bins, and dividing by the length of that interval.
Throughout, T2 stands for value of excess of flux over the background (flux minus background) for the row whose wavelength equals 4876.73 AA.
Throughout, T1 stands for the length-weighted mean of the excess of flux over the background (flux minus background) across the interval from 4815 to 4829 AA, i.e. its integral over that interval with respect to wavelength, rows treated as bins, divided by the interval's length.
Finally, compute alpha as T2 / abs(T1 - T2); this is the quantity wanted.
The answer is -0.6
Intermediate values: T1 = 0.4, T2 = -1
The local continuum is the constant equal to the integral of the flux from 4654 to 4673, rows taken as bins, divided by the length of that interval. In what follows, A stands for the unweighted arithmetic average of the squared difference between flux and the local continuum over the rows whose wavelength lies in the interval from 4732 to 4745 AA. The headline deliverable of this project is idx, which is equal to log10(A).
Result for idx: -1.10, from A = 0.08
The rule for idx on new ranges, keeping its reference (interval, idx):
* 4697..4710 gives -1.38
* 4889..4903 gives 0.05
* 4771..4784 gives -0.30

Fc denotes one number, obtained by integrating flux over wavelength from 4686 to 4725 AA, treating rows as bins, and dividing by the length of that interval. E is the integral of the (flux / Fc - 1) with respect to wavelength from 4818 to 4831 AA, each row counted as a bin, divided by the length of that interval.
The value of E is -0.07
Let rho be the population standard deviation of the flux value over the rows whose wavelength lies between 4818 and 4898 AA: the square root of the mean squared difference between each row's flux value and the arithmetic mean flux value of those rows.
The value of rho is 1.77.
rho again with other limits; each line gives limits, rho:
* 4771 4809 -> 0.36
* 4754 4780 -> 0.42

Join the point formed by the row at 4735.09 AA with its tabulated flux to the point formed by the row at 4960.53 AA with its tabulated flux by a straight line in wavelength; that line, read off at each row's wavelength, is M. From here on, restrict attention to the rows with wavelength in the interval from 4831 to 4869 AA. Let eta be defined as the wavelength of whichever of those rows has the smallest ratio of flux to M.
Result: 4861.03 AA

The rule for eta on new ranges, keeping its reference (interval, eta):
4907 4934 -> 4926.39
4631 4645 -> 4642.25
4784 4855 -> 4854.32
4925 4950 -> 4926.39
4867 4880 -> 4869.99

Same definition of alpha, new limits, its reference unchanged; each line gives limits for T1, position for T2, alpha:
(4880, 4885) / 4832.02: 1.0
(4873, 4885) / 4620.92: 0.7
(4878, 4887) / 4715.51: 0.9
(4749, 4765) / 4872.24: -0.8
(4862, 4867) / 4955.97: -0.2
